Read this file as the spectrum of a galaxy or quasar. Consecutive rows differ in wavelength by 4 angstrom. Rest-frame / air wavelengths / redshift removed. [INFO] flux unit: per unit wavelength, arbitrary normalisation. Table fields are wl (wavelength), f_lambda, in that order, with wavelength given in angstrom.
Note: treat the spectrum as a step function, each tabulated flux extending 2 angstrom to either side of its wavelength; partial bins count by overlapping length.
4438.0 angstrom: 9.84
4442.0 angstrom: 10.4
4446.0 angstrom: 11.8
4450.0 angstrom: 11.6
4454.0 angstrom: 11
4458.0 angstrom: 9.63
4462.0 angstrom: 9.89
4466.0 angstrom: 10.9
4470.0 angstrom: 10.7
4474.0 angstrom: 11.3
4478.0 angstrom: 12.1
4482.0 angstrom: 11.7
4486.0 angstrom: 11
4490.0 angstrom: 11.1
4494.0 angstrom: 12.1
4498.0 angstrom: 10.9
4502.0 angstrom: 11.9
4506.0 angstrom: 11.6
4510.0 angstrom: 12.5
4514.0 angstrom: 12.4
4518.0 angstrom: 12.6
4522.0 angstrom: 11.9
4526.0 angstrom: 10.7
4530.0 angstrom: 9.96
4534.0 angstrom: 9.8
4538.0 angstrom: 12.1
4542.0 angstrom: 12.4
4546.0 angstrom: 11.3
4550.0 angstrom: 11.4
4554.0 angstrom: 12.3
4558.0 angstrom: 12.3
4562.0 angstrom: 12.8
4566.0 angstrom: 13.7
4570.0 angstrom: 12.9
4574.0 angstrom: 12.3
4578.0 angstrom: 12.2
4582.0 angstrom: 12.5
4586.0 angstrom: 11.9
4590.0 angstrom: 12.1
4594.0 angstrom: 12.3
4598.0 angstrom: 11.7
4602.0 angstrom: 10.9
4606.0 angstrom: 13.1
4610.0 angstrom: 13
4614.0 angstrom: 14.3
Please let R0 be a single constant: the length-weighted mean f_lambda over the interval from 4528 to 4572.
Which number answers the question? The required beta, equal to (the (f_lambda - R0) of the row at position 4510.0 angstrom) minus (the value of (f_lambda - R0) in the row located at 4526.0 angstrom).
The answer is 1.8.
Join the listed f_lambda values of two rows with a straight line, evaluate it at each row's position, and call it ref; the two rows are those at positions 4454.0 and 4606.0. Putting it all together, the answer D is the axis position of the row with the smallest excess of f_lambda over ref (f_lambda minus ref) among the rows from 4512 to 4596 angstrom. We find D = 4534.0 angstrom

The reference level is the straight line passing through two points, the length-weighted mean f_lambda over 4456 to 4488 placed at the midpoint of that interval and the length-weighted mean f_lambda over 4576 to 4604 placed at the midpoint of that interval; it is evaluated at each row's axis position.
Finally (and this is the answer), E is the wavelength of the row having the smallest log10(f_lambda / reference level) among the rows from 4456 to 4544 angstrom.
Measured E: 4534.0 angstrom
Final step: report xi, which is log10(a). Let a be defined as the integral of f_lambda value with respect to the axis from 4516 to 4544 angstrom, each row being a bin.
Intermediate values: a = 318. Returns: 2.50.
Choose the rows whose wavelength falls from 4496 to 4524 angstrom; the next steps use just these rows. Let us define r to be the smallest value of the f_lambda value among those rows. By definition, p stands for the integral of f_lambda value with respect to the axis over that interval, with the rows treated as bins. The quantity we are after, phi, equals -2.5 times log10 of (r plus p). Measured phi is -6.35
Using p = 335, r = 10.9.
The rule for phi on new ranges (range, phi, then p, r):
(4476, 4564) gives -7.54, 1027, 9.8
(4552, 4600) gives -6.96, 596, 11.7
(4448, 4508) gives -7.08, 670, 9.63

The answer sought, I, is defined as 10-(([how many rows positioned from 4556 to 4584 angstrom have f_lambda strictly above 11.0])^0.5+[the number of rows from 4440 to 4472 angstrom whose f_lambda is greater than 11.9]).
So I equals 7.4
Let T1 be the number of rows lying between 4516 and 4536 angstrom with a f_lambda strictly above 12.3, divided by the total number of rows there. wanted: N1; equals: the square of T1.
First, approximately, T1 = 0.2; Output 0.04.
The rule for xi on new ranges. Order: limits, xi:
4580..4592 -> 2.16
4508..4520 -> 2.18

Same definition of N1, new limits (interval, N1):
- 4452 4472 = 0.00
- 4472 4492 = 0.00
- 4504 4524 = 0.36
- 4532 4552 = 0.04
